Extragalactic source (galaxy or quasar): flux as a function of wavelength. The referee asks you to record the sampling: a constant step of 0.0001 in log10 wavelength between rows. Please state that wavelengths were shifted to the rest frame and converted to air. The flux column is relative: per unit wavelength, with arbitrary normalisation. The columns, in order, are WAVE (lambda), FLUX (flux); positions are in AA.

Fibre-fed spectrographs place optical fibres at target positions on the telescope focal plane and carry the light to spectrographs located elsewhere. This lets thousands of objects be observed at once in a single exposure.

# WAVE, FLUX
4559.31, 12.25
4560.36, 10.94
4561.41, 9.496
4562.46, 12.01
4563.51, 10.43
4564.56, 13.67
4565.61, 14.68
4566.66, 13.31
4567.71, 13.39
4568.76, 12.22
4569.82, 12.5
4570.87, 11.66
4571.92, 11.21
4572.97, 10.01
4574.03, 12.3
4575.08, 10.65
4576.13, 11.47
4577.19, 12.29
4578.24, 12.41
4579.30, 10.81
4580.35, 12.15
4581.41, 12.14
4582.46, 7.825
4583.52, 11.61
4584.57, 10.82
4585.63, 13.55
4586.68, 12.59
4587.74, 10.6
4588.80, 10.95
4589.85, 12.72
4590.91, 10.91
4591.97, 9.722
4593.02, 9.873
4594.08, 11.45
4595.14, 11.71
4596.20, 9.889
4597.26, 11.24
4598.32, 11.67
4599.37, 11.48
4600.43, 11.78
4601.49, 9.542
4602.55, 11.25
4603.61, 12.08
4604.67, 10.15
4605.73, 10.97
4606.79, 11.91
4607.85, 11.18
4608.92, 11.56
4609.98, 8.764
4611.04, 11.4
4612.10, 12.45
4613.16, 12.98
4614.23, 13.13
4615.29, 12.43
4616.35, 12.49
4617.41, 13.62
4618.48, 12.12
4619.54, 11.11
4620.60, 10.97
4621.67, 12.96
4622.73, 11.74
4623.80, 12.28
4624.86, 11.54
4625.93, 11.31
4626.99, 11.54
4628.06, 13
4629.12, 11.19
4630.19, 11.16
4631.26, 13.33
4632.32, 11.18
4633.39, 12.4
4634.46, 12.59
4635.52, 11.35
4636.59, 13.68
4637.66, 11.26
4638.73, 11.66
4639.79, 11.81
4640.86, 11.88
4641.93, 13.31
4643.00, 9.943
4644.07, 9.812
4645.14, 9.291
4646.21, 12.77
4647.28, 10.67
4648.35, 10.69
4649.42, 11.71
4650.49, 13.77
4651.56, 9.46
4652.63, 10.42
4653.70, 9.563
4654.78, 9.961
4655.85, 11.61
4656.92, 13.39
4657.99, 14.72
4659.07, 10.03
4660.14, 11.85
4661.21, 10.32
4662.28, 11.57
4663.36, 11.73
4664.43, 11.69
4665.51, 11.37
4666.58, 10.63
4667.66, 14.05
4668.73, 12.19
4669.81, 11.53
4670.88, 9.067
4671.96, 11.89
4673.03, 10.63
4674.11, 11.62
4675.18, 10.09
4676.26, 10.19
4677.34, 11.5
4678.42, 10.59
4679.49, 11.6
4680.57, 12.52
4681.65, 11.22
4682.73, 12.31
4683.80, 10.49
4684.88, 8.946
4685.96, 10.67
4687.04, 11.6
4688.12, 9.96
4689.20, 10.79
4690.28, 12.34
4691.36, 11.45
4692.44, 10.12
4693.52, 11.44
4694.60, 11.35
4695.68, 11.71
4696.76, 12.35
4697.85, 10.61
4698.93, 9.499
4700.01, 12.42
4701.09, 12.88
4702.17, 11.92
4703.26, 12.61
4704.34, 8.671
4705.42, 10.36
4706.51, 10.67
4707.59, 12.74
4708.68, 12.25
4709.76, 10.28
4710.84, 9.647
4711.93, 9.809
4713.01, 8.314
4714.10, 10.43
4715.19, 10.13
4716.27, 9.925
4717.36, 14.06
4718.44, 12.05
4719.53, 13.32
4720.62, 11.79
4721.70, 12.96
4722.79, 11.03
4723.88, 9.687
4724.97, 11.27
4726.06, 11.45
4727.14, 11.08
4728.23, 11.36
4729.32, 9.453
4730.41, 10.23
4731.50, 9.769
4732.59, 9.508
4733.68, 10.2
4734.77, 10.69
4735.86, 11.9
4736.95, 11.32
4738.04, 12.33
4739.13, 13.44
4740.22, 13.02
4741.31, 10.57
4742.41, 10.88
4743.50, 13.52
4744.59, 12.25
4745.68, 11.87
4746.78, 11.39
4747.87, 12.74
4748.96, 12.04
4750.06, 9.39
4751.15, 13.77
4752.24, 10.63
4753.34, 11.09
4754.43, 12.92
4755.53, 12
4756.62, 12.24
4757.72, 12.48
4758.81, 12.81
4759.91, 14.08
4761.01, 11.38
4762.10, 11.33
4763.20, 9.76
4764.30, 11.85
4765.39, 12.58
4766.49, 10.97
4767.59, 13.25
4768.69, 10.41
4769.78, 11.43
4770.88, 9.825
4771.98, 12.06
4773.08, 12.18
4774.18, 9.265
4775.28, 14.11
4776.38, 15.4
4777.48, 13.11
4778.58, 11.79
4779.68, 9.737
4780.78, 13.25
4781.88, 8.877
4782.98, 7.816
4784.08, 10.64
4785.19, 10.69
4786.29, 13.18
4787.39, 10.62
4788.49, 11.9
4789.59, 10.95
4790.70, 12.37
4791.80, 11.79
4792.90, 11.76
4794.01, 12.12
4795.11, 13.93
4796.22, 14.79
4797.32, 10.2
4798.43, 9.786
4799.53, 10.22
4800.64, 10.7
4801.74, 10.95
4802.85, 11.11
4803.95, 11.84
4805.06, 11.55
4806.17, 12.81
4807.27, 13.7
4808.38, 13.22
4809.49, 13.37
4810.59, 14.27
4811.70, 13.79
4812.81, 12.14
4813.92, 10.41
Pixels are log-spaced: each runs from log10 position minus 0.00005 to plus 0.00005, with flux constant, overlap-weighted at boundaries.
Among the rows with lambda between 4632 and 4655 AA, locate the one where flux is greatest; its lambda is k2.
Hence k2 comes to 4650.49 AA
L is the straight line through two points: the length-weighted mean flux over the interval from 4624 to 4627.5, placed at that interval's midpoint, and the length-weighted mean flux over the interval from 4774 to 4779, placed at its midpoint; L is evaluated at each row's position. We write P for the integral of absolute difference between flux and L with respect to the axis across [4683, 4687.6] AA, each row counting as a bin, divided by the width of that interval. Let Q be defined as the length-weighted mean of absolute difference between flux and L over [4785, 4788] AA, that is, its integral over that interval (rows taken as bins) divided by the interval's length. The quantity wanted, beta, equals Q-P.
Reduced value -0.1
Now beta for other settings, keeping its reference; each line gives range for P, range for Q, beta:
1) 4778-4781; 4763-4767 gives -0.2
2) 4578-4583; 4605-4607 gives -0.9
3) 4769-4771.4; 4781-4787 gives 0.4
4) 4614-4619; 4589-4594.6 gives -0.3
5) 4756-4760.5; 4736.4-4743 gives 0.5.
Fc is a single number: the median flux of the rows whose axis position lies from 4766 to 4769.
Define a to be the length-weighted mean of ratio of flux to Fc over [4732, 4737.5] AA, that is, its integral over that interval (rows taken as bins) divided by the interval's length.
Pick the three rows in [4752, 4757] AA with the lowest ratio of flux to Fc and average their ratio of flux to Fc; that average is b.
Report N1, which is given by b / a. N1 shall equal 1.05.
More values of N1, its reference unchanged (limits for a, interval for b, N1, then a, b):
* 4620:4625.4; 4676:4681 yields 0.91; 1.08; 0.98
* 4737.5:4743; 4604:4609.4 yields 0.89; 1.10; 0.98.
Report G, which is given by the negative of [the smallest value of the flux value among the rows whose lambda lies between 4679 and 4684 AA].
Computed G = -10.5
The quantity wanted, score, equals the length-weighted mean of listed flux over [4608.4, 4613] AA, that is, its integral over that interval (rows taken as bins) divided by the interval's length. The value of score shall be 11.2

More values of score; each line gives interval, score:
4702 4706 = 10.8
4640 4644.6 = 11.3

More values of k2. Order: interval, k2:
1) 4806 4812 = 4810.59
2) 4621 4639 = 4636.59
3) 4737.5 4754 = 4751.15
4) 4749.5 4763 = 4759.91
